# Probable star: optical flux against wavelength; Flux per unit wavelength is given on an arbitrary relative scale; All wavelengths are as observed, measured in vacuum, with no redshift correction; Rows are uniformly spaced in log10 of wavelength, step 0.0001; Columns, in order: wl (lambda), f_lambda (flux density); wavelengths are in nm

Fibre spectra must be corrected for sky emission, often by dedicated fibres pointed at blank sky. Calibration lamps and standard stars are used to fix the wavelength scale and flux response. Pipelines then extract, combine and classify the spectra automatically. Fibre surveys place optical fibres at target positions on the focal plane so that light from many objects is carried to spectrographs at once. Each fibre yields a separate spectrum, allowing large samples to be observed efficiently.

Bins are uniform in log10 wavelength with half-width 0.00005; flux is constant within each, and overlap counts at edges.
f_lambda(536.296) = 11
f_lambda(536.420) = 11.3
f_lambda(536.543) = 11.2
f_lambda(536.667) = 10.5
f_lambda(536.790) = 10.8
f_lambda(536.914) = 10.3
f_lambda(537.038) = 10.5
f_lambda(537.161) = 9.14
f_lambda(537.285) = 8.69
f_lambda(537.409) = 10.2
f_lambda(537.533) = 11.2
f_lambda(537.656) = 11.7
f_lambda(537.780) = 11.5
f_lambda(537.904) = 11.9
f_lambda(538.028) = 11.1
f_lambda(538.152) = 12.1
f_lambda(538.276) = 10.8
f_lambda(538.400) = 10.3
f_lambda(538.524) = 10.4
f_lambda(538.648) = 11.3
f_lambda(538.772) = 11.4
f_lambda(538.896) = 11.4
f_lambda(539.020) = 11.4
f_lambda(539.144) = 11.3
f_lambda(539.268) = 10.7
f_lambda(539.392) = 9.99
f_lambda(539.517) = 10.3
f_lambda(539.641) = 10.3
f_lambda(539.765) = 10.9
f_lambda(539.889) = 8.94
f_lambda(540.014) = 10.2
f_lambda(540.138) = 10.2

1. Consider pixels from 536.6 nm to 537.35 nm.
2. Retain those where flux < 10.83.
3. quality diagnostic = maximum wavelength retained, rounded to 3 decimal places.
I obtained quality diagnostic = 537.285 nm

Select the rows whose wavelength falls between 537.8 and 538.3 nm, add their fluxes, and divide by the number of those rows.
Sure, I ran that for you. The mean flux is 11.5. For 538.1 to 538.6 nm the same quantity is 10.9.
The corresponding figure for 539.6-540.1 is 10.1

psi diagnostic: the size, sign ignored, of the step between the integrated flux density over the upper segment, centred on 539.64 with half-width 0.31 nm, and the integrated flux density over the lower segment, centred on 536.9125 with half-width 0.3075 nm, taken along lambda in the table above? 0.1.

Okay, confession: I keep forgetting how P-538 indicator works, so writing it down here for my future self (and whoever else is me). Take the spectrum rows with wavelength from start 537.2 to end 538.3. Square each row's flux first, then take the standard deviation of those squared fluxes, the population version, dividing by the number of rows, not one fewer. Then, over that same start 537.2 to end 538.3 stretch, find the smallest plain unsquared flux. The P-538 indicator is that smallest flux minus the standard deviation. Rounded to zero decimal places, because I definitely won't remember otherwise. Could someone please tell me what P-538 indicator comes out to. -12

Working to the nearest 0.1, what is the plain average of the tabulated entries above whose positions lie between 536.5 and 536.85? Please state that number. 10.8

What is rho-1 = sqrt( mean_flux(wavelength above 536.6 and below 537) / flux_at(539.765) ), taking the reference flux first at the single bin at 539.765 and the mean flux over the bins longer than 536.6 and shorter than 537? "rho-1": 0.98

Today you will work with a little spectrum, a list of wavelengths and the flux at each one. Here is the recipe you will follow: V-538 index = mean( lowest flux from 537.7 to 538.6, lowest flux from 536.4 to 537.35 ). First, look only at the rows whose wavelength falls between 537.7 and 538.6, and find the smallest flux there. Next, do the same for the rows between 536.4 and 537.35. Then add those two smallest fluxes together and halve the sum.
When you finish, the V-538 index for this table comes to 9.5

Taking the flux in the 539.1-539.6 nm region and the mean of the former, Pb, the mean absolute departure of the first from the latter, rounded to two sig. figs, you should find 0.43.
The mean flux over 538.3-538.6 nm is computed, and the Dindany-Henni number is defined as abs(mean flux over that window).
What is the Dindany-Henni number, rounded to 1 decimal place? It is 10.4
